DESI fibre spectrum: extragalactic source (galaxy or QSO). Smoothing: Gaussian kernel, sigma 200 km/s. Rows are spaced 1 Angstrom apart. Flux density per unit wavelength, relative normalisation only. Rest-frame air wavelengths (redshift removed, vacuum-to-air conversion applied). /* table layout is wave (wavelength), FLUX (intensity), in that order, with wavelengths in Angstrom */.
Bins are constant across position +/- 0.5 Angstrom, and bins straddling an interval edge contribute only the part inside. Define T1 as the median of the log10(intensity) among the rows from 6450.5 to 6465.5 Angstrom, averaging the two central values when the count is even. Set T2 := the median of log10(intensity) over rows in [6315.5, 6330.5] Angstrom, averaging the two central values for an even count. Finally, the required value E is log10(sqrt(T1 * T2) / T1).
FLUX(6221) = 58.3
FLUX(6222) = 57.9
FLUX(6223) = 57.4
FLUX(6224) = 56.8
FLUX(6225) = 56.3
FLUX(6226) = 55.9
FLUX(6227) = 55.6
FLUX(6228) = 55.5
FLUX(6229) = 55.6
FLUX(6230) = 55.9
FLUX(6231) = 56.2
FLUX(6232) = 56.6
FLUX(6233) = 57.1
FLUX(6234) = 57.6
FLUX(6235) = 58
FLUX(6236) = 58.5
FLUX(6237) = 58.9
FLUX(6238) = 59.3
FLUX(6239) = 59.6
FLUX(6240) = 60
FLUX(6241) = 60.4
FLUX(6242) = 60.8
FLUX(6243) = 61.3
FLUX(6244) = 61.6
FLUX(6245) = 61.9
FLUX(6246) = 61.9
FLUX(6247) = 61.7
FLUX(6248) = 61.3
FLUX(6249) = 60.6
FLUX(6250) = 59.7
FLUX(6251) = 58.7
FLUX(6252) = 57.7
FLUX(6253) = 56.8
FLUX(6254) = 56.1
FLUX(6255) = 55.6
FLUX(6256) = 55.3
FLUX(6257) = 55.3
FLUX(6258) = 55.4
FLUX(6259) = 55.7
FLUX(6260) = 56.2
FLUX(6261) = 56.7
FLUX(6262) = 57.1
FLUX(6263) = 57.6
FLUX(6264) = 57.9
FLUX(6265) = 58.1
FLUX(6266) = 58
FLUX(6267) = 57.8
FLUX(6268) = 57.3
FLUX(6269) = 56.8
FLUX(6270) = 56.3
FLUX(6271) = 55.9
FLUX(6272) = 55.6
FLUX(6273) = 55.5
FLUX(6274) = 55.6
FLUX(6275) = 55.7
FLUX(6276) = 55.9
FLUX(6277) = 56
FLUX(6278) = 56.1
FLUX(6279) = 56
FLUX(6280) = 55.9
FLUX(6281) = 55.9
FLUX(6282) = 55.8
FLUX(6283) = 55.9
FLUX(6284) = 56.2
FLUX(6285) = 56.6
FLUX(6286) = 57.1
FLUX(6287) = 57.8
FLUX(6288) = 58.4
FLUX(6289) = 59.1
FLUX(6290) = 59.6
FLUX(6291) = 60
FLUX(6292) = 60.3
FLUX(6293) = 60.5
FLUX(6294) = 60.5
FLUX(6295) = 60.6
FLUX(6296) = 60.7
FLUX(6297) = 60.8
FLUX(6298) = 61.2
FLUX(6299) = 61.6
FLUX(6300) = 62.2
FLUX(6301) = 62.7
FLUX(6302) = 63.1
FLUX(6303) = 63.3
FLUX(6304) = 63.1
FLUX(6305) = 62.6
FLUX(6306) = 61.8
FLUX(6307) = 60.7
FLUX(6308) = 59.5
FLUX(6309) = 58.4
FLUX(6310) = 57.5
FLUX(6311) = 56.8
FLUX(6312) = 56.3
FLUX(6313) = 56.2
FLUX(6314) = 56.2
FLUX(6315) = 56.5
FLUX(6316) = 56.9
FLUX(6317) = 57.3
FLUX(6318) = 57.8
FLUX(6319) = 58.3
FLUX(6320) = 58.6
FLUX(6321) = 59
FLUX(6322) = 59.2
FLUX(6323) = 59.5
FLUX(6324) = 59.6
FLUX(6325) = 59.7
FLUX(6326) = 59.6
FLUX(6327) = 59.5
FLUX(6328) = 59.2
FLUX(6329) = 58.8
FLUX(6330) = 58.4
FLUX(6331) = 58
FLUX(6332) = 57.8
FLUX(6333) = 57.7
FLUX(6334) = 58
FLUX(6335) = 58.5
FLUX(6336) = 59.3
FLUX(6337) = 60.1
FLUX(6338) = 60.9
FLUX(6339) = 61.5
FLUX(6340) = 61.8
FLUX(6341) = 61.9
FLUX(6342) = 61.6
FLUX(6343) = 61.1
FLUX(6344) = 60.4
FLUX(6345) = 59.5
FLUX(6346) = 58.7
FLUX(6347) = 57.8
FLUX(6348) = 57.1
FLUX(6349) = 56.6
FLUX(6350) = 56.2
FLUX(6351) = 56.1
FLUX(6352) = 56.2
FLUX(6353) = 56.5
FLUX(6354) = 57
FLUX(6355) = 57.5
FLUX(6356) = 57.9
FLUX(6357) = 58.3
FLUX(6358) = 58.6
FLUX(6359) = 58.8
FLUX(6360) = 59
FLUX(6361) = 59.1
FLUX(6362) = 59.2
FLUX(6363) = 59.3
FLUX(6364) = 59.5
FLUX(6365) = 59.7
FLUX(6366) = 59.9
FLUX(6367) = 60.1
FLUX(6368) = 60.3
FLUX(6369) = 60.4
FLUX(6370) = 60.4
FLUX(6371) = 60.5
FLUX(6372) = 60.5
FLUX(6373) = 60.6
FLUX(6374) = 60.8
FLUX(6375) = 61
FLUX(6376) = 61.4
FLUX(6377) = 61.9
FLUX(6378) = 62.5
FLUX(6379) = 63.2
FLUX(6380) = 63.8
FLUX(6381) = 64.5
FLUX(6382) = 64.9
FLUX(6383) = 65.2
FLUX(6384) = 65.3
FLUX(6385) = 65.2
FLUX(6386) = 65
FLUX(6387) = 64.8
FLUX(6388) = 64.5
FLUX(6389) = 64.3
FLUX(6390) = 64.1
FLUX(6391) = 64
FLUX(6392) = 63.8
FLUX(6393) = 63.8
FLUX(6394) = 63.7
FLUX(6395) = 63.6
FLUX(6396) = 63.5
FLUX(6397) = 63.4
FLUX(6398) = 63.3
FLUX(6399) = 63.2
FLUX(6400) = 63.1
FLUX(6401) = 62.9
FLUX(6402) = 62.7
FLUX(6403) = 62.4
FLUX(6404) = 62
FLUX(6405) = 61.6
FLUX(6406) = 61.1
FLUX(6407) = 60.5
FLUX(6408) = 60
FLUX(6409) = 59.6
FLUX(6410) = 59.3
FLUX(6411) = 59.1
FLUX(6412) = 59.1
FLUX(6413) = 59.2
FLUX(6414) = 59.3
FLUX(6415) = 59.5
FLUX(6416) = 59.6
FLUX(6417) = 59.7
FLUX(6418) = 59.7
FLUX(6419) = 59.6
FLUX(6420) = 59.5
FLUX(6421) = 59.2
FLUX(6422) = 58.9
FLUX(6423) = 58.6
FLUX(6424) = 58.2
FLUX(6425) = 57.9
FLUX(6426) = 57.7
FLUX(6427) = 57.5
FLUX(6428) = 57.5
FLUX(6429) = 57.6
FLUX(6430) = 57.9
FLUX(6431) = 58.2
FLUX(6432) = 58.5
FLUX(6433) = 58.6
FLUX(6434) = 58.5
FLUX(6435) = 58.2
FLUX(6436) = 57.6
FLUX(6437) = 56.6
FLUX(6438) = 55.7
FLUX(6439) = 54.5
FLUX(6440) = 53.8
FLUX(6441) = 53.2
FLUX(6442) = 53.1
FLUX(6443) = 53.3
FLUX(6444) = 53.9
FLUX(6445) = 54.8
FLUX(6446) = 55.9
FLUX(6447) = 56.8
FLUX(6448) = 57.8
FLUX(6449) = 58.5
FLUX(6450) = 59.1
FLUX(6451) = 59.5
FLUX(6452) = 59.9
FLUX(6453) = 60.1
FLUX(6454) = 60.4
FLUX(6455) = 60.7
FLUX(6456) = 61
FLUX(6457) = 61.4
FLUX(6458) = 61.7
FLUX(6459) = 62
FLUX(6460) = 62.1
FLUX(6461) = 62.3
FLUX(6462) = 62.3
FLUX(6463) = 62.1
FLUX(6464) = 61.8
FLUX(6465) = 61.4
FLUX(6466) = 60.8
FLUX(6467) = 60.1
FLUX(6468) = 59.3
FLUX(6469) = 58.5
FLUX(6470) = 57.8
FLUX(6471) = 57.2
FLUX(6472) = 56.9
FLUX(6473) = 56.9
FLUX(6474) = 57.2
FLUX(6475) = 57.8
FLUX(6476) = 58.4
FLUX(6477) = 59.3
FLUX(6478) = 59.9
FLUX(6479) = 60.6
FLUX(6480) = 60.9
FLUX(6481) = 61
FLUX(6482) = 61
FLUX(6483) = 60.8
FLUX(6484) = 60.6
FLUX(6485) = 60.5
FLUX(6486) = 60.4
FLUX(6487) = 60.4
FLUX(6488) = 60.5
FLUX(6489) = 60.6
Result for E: -0.0021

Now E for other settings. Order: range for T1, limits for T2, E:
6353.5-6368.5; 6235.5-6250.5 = 0.0013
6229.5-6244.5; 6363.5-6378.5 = 0.0014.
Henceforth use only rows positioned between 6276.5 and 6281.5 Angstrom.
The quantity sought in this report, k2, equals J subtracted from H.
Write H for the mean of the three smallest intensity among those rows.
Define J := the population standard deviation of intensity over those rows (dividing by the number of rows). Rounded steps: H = 56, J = 0.07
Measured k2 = 56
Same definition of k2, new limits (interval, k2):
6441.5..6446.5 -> 52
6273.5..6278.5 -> 56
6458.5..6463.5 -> 62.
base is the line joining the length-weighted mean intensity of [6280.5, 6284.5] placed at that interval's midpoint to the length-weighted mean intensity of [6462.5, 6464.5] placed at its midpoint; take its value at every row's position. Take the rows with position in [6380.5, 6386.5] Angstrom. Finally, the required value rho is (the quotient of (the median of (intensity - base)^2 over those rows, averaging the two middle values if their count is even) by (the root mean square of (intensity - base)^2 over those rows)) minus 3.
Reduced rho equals -1.99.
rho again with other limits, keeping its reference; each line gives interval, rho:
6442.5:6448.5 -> -2.13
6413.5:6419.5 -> -2.08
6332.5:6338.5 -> -2.66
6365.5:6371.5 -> -1.94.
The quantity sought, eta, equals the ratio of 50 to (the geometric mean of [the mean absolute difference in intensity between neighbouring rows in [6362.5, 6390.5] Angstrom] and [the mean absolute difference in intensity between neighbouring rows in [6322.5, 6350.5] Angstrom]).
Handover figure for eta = 145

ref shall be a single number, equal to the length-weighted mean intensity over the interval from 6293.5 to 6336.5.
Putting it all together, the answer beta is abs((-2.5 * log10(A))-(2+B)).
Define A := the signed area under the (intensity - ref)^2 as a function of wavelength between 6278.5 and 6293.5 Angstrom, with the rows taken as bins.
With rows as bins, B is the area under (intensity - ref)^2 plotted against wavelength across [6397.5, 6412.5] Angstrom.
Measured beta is 100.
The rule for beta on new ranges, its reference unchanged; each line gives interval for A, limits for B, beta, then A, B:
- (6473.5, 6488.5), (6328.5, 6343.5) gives 44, 26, 39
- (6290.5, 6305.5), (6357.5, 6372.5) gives 15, 90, 8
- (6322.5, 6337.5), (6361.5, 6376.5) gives 21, 12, 17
